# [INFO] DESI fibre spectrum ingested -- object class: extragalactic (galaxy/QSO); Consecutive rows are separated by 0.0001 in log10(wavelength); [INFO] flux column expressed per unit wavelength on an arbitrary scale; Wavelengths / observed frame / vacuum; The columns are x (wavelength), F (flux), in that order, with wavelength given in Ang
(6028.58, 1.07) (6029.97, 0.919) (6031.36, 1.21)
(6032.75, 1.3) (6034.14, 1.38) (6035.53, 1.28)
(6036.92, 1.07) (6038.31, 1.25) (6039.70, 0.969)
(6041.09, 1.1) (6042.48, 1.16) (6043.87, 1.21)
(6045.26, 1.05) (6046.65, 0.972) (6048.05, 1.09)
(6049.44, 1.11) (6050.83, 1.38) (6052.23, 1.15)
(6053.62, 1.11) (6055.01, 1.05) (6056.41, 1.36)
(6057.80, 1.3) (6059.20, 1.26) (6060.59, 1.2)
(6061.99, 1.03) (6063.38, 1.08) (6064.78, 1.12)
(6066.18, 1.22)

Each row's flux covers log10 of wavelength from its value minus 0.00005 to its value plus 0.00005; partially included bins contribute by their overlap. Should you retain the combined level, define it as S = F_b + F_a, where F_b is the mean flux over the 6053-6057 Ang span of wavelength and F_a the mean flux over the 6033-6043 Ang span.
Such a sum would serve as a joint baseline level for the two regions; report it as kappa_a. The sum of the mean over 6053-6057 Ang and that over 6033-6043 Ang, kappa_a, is 2.35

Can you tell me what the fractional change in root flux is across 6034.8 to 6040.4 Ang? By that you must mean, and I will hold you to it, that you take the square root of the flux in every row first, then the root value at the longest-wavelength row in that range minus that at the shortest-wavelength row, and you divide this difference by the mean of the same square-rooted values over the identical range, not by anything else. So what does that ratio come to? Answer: -0.14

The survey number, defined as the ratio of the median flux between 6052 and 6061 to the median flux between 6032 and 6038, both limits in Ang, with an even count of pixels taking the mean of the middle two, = 0.93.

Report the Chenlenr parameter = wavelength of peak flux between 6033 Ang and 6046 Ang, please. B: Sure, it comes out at 6034.14 Ang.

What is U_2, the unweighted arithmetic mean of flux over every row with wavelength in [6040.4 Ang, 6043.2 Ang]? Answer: 1.13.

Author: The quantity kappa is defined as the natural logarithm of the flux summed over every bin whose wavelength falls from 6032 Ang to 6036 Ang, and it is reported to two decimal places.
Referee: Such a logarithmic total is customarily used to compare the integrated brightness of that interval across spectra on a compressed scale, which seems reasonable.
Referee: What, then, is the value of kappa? 1.38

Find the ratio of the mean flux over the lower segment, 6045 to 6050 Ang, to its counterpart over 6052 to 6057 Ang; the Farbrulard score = 0.90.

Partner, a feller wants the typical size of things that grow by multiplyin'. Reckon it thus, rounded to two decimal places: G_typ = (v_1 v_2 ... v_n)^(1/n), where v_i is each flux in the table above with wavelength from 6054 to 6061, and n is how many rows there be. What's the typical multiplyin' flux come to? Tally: 1.23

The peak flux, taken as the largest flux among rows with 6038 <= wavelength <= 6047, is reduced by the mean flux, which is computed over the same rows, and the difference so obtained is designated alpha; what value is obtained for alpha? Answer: 0.15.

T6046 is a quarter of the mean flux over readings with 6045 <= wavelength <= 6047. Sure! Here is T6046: 0.253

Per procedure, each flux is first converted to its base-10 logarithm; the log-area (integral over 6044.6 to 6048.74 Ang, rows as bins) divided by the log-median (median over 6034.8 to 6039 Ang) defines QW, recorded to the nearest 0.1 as 0.7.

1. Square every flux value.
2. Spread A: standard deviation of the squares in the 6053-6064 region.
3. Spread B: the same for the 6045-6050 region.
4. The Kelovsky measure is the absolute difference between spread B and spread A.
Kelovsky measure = 0.17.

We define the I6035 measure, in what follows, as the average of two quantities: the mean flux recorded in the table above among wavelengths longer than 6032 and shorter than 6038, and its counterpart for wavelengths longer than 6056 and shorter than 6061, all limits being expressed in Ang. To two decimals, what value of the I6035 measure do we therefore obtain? 1.27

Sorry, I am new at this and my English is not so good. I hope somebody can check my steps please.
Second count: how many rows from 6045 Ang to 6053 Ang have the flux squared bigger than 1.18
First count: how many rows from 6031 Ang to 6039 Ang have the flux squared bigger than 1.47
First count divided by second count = 1.0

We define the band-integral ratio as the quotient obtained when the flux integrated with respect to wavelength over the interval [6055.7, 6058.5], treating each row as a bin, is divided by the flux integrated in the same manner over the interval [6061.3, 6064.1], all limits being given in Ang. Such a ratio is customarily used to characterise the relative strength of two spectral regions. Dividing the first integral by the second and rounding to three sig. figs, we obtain 1.26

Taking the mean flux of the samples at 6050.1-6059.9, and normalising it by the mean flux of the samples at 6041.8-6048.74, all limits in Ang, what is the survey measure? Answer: 1.12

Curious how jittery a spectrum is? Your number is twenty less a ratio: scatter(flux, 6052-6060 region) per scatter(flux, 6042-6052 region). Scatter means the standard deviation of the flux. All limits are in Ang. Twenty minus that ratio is 19.1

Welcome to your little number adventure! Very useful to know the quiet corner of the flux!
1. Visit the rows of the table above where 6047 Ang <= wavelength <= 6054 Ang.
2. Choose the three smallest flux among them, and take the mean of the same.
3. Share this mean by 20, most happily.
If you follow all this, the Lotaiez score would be 0.055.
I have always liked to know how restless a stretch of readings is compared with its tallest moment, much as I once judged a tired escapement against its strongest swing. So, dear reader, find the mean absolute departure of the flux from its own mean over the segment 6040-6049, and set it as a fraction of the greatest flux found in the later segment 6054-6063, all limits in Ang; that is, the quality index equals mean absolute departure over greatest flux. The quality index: 0.044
